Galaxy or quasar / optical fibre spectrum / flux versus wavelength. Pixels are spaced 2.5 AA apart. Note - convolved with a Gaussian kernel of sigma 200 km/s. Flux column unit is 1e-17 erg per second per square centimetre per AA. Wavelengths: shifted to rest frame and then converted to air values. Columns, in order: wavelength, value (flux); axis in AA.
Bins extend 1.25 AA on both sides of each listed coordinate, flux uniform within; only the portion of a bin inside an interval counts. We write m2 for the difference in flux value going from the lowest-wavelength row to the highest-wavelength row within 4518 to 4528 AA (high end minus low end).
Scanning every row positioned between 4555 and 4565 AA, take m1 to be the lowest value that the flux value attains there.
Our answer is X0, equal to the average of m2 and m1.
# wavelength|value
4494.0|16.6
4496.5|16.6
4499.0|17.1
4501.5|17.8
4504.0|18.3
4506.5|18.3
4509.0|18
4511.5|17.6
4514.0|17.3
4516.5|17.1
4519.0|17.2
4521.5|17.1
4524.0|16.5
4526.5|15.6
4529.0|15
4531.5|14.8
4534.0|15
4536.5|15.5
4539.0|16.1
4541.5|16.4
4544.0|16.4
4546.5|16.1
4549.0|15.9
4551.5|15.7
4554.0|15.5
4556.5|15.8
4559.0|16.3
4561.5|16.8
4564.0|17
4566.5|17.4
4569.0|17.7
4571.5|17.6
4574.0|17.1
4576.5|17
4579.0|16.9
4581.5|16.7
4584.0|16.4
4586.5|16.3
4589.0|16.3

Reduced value 7.1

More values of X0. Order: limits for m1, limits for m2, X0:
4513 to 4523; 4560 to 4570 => 9.0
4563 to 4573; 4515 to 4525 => 8.2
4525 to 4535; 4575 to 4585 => 7.1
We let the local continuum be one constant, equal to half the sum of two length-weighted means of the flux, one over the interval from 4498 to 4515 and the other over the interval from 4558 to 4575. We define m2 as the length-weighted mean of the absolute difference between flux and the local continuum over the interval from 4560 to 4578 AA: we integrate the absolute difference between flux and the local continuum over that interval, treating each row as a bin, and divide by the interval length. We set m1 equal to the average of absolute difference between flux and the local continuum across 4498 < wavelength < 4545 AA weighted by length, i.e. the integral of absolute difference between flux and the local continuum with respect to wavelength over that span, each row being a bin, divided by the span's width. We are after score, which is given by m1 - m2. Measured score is 0.7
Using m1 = 1.1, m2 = 0.4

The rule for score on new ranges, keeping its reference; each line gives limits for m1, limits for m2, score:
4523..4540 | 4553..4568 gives 1.0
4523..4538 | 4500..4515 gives 1.6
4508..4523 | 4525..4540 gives -1.8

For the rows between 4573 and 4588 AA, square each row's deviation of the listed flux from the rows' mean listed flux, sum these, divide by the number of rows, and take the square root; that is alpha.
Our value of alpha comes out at 0.30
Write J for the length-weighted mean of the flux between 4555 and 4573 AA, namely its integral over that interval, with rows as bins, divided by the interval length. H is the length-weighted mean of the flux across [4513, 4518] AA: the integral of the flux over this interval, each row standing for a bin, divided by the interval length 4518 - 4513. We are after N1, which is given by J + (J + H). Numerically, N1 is 51.0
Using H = 17.2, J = 16.9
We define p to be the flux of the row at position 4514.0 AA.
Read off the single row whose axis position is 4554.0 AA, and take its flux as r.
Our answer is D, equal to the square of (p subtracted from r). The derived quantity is 3.24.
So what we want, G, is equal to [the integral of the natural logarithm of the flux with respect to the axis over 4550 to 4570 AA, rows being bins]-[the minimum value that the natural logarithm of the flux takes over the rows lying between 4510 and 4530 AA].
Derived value 53.3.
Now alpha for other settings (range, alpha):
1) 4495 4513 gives 0.58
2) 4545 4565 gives 0.50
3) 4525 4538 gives 0.31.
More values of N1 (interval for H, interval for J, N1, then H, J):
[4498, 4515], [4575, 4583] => 51.5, 17.8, 16.9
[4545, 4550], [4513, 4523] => 50.3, 16.0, 17.2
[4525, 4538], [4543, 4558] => 47.0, 15.2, 15.9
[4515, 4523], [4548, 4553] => 48.7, 17.1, 15.8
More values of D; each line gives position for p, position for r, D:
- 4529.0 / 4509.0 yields 9.00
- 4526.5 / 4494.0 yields 1.00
